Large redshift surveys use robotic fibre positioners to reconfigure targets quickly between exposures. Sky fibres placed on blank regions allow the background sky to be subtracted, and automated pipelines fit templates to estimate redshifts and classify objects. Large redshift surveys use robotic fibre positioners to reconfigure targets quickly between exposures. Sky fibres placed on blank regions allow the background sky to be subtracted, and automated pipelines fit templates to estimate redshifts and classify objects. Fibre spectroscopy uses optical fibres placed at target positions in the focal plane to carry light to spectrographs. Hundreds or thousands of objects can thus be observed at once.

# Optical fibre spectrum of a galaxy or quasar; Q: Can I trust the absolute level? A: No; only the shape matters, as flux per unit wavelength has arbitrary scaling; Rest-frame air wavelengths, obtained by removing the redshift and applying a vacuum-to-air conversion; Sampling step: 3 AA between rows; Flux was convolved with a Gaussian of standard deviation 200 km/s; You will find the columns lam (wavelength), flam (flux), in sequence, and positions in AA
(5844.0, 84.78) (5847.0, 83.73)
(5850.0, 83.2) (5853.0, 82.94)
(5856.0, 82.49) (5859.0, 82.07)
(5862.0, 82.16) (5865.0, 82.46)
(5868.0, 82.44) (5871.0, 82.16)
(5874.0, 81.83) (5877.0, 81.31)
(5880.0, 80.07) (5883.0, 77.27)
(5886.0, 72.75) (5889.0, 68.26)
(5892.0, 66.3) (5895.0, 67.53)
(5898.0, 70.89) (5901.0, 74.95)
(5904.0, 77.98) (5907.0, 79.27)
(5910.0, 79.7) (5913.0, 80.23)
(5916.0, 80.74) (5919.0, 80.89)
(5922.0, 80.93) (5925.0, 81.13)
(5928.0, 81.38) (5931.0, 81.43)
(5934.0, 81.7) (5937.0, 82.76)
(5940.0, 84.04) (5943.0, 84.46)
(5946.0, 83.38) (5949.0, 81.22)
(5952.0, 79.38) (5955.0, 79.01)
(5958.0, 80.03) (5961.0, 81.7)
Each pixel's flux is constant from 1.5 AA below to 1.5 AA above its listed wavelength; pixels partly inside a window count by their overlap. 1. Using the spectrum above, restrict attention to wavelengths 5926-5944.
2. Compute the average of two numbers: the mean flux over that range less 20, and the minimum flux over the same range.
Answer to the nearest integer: 72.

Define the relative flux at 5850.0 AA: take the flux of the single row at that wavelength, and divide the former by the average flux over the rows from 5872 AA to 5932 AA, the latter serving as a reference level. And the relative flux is 1.08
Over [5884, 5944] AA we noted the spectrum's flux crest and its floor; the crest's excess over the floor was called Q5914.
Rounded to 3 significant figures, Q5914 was 18.2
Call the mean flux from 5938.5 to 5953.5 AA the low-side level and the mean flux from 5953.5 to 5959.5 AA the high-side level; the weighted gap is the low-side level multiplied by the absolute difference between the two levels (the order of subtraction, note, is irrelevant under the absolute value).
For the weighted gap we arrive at 246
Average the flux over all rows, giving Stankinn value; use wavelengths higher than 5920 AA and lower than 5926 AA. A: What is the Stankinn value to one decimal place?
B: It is 81.0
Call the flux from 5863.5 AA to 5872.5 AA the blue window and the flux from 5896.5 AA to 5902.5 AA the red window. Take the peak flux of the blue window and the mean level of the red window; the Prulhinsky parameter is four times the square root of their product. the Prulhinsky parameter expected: 310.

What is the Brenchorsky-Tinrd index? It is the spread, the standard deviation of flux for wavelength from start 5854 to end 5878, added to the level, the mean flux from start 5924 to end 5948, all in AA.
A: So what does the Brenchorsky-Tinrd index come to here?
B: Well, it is 82.9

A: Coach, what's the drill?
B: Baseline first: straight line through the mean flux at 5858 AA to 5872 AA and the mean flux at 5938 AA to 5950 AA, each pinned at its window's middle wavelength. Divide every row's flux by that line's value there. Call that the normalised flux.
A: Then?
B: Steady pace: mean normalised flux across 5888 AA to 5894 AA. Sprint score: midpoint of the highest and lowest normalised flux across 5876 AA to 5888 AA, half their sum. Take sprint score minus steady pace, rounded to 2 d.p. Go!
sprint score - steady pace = 0.12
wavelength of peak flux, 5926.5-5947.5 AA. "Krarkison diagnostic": 5943.0 AA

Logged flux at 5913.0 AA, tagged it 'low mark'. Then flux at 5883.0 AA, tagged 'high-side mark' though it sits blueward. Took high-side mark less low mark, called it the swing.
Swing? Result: -3.0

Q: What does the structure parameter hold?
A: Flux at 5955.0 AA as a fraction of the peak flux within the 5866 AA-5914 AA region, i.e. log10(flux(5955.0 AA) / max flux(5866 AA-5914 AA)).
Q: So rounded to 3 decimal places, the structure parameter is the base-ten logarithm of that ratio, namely -0.018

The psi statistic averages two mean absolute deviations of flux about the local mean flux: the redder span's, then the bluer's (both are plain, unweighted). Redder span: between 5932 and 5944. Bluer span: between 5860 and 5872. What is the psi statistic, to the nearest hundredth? 0.58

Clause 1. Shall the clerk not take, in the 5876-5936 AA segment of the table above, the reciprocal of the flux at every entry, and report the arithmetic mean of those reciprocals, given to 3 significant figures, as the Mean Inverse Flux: 0.0130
